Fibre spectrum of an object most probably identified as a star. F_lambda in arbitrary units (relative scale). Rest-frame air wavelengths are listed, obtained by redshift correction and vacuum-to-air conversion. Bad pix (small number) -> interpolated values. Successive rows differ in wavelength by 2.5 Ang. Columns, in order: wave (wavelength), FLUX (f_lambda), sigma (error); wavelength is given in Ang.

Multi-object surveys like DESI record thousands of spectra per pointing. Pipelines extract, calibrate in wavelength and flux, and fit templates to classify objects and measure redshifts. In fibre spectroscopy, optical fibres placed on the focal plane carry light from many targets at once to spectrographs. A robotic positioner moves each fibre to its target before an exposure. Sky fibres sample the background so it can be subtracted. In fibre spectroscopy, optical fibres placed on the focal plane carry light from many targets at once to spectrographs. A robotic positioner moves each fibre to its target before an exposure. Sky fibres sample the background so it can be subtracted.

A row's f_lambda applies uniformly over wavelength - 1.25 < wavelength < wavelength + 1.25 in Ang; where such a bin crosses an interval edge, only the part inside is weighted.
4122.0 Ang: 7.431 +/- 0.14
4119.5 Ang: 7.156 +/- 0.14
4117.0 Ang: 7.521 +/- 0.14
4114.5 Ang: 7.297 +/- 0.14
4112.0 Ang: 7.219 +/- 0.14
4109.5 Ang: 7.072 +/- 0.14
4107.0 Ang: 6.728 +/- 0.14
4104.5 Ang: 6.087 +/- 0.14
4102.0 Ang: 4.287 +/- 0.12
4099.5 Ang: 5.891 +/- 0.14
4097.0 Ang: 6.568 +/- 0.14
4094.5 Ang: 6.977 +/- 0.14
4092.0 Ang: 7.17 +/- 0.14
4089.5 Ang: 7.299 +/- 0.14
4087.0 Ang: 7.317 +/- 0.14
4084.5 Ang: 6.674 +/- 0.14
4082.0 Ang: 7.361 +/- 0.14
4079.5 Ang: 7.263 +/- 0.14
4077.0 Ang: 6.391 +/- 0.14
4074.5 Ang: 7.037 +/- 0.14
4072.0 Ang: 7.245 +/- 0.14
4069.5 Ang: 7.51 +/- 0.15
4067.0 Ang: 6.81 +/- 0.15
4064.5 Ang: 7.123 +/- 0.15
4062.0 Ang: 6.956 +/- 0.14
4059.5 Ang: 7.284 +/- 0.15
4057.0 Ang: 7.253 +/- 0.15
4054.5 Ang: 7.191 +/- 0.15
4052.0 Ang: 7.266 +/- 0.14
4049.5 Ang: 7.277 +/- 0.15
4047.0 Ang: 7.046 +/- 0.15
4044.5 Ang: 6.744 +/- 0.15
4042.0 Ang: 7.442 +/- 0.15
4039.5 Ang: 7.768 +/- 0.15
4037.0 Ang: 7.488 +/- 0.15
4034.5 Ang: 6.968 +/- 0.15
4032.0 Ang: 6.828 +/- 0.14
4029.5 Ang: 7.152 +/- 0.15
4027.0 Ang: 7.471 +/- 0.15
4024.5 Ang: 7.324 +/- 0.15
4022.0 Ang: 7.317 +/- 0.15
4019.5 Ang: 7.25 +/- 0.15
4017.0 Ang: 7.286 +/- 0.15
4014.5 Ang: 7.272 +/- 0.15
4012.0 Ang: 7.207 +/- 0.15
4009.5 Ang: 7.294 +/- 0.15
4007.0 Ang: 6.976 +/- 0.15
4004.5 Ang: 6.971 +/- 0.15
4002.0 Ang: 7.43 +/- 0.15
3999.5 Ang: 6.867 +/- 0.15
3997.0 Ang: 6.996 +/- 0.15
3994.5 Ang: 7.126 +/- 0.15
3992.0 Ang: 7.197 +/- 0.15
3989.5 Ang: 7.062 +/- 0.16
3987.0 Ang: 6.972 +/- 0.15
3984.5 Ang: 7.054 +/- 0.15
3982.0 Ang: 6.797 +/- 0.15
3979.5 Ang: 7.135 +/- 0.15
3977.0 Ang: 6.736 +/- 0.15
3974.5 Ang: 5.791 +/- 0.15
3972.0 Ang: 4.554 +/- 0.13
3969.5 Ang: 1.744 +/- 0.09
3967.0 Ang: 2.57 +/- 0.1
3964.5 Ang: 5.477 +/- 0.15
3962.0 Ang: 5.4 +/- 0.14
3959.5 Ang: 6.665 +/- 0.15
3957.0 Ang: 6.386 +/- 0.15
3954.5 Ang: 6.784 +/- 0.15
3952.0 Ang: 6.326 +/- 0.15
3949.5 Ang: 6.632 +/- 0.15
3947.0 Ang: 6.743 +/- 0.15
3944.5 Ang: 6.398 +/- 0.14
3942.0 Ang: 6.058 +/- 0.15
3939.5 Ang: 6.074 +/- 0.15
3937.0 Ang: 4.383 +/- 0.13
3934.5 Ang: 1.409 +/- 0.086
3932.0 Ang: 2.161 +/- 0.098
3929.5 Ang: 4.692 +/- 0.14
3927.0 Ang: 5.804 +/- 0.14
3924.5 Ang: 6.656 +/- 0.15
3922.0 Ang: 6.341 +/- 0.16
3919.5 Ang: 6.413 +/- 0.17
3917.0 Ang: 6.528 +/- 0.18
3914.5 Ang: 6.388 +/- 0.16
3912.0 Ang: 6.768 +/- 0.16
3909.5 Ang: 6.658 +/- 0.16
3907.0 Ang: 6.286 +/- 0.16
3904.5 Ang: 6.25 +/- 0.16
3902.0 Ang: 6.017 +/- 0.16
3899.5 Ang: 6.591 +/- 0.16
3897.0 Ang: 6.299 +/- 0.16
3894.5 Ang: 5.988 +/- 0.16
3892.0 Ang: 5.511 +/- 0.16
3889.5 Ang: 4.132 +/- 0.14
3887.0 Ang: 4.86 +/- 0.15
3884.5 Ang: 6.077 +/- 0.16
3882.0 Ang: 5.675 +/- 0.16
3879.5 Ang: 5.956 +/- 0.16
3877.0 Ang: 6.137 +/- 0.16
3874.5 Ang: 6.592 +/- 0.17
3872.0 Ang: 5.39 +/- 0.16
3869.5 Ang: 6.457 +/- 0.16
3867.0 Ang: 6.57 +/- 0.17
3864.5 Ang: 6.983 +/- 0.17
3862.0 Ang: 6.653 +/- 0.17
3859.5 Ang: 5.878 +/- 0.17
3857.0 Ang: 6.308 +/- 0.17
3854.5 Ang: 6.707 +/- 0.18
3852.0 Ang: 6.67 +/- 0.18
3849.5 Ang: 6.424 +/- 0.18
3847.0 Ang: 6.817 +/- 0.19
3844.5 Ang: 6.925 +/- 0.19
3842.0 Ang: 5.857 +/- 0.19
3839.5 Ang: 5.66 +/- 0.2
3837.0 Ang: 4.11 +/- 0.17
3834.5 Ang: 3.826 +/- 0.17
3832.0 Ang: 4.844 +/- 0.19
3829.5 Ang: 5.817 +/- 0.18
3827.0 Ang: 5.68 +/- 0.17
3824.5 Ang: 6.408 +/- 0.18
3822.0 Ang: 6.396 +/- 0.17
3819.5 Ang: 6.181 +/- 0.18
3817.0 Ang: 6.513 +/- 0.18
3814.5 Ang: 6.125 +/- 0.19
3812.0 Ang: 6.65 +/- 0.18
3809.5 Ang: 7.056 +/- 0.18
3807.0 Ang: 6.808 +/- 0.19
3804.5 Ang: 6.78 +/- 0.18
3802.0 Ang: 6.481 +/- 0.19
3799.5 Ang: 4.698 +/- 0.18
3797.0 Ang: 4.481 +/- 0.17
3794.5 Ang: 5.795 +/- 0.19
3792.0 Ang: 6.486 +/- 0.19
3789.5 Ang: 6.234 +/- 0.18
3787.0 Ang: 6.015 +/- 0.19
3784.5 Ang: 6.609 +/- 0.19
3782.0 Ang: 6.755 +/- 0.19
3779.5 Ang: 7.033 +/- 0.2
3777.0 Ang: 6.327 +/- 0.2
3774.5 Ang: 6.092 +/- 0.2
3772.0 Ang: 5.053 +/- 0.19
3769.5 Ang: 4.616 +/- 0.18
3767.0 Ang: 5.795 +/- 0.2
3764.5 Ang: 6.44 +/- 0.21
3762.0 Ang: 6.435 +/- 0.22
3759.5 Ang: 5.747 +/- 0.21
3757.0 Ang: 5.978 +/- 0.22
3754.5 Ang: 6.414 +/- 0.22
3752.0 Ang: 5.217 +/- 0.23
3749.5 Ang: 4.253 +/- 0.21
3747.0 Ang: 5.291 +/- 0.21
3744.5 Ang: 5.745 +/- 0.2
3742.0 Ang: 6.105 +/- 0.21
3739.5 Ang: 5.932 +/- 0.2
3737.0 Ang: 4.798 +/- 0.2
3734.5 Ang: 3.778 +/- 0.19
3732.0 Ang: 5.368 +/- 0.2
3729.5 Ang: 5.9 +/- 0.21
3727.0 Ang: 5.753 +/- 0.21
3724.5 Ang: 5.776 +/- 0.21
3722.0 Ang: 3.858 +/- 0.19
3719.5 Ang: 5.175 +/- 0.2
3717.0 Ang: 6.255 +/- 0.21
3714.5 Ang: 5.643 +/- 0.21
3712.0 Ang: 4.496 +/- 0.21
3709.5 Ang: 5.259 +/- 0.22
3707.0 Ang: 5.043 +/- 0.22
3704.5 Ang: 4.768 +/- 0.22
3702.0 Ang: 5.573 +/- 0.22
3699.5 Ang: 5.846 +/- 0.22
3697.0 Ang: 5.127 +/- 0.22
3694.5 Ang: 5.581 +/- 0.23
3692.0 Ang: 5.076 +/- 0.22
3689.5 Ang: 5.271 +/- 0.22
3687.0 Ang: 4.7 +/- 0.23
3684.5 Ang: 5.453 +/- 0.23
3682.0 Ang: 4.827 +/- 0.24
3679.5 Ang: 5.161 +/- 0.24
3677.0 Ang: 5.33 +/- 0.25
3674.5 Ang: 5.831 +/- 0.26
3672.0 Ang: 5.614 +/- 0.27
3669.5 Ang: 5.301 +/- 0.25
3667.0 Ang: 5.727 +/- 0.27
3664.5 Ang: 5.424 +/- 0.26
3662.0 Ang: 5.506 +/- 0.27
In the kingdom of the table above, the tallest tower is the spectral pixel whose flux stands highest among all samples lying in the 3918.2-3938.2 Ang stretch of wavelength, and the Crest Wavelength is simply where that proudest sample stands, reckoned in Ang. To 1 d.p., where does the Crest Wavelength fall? 3924.5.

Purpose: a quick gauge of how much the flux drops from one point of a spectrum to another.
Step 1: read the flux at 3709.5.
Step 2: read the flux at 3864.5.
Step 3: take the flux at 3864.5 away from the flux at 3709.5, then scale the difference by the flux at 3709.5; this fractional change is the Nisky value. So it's -0.33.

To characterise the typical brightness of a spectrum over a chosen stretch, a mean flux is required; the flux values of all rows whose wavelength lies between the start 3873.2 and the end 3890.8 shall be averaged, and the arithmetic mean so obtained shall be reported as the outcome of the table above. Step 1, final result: 5.6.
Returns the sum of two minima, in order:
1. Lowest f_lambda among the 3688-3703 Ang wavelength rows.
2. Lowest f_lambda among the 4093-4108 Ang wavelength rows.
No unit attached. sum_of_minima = 9.4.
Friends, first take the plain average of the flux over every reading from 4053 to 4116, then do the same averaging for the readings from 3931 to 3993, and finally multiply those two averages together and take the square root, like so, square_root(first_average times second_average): 6.2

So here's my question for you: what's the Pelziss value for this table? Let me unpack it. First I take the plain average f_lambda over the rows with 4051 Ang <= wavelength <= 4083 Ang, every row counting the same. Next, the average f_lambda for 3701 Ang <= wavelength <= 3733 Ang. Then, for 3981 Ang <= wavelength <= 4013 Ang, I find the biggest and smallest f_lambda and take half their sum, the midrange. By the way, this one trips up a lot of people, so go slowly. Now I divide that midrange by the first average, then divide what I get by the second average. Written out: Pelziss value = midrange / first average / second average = 0.19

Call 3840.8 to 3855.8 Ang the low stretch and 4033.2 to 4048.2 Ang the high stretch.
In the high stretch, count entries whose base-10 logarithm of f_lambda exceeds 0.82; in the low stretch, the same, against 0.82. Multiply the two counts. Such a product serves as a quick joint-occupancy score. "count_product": 24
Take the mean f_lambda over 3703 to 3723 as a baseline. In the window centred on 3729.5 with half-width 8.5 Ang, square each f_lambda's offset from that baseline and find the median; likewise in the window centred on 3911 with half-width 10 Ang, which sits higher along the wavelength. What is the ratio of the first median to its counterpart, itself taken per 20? 0.014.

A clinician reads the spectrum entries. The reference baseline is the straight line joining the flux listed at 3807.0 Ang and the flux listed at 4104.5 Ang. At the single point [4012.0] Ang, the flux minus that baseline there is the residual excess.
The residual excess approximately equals 0.90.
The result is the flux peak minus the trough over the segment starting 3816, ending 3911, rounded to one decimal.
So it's 3.2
